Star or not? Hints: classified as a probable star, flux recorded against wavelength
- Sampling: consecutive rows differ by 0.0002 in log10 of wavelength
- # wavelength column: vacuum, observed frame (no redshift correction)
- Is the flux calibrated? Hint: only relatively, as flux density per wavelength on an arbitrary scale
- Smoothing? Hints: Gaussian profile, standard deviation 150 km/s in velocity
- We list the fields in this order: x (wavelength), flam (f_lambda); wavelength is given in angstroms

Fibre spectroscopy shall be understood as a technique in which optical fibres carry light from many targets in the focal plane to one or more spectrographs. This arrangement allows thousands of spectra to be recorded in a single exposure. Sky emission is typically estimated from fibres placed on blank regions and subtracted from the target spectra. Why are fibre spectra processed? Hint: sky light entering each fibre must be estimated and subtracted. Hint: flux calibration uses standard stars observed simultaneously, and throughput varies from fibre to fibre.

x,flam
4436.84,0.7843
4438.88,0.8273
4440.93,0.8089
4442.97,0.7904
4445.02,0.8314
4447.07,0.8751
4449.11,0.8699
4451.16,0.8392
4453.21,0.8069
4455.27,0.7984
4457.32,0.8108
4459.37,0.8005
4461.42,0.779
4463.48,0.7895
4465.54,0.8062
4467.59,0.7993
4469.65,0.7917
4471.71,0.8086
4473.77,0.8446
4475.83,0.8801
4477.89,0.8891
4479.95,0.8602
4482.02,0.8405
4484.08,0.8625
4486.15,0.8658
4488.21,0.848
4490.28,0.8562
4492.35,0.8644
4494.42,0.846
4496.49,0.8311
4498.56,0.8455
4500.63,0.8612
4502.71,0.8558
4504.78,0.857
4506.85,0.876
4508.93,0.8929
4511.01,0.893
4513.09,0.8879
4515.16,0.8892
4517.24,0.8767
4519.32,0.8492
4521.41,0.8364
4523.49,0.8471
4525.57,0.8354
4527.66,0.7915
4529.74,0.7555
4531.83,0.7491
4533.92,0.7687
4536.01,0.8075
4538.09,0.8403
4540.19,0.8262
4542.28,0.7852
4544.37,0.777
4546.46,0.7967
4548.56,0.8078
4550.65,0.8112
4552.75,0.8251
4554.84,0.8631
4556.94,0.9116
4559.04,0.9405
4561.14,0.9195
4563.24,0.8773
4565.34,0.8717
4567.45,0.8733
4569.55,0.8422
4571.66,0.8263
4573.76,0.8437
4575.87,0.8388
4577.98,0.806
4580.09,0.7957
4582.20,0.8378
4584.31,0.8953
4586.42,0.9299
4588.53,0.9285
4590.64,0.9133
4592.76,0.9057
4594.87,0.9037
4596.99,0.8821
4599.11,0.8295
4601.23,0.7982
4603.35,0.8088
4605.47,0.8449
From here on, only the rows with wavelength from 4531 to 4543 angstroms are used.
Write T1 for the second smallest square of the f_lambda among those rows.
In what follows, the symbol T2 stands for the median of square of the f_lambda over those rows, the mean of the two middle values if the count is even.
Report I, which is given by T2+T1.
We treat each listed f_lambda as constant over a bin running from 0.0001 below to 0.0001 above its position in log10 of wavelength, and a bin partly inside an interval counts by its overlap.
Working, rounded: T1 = 0.59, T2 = 0.63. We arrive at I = 1.23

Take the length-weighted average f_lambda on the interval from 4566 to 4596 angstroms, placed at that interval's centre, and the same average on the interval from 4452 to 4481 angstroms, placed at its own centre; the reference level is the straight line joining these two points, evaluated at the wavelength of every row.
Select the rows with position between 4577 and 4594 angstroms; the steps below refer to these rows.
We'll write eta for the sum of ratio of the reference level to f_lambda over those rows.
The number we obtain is 8.0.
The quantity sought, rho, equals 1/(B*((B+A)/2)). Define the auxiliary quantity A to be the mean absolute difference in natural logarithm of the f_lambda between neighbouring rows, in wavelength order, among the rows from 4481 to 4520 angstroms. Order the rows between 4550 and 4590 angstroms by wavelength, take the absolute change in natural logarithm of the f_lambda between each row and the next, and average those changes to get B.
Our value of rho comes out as 1637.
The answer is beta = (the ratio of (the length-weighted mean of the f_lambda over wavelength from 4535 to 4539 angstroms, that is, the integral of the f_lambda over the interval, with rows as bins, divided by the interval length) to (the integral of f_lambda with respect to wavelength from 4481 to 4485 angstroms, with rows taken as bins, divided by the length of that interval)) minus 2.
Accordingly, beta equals -1.03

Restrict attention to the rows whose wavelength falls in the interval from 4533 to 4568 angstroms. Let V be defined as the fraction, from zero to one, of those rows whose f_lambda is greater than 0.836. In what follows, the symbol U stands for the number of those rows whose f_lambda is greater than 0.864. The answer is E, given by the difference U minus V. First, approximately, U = 6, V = 0.5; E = 6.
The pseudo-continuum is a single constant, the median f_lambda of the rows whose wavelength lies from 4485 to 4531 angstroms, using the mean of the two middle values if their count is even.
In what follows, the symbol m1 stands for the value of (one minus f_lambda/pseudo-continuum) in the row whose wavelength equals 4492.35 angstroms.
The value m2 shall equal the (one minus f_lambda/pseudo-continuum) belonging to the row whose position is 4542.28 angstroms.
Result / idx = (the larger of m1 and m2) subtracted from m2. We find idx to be 0.00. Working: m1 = -0.01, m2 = 0.08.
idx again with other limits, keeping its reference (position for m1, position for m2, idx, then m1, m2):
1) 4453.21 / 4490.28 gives -0.06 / 0.06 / 0.00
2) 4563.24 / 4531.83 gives 0.00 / -0.02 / 0.12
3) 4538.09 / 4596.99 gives -0.05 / 0.02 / -0.03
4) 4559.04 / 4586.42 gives 0.00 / -0.10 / -0.09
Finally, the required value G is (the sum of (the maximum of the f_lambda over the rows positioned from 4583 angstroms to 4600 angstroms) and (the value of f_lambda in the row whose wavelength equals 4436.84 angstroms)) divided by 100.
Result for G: 0.0171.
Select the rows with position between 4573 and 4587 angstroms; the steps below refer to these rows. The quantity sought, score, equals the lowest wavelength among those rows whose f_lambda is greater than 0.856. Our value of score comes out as 4584.31 angstroms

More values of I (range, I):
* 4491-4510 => 1.45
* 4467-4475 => 1.29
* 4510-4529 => 1.42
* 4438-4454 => 1.34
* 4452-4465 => 1.26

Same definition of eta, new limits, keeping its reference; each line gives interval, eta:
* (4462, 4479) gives 8.0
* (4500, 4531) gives 14.8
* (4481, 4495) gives 6.8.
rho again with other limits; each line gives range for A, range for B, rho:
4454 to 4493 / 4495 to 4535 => 3105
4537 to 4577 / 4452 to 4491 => 2369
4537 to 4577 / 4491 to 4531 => 2712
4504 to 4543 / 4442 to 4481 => 1638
